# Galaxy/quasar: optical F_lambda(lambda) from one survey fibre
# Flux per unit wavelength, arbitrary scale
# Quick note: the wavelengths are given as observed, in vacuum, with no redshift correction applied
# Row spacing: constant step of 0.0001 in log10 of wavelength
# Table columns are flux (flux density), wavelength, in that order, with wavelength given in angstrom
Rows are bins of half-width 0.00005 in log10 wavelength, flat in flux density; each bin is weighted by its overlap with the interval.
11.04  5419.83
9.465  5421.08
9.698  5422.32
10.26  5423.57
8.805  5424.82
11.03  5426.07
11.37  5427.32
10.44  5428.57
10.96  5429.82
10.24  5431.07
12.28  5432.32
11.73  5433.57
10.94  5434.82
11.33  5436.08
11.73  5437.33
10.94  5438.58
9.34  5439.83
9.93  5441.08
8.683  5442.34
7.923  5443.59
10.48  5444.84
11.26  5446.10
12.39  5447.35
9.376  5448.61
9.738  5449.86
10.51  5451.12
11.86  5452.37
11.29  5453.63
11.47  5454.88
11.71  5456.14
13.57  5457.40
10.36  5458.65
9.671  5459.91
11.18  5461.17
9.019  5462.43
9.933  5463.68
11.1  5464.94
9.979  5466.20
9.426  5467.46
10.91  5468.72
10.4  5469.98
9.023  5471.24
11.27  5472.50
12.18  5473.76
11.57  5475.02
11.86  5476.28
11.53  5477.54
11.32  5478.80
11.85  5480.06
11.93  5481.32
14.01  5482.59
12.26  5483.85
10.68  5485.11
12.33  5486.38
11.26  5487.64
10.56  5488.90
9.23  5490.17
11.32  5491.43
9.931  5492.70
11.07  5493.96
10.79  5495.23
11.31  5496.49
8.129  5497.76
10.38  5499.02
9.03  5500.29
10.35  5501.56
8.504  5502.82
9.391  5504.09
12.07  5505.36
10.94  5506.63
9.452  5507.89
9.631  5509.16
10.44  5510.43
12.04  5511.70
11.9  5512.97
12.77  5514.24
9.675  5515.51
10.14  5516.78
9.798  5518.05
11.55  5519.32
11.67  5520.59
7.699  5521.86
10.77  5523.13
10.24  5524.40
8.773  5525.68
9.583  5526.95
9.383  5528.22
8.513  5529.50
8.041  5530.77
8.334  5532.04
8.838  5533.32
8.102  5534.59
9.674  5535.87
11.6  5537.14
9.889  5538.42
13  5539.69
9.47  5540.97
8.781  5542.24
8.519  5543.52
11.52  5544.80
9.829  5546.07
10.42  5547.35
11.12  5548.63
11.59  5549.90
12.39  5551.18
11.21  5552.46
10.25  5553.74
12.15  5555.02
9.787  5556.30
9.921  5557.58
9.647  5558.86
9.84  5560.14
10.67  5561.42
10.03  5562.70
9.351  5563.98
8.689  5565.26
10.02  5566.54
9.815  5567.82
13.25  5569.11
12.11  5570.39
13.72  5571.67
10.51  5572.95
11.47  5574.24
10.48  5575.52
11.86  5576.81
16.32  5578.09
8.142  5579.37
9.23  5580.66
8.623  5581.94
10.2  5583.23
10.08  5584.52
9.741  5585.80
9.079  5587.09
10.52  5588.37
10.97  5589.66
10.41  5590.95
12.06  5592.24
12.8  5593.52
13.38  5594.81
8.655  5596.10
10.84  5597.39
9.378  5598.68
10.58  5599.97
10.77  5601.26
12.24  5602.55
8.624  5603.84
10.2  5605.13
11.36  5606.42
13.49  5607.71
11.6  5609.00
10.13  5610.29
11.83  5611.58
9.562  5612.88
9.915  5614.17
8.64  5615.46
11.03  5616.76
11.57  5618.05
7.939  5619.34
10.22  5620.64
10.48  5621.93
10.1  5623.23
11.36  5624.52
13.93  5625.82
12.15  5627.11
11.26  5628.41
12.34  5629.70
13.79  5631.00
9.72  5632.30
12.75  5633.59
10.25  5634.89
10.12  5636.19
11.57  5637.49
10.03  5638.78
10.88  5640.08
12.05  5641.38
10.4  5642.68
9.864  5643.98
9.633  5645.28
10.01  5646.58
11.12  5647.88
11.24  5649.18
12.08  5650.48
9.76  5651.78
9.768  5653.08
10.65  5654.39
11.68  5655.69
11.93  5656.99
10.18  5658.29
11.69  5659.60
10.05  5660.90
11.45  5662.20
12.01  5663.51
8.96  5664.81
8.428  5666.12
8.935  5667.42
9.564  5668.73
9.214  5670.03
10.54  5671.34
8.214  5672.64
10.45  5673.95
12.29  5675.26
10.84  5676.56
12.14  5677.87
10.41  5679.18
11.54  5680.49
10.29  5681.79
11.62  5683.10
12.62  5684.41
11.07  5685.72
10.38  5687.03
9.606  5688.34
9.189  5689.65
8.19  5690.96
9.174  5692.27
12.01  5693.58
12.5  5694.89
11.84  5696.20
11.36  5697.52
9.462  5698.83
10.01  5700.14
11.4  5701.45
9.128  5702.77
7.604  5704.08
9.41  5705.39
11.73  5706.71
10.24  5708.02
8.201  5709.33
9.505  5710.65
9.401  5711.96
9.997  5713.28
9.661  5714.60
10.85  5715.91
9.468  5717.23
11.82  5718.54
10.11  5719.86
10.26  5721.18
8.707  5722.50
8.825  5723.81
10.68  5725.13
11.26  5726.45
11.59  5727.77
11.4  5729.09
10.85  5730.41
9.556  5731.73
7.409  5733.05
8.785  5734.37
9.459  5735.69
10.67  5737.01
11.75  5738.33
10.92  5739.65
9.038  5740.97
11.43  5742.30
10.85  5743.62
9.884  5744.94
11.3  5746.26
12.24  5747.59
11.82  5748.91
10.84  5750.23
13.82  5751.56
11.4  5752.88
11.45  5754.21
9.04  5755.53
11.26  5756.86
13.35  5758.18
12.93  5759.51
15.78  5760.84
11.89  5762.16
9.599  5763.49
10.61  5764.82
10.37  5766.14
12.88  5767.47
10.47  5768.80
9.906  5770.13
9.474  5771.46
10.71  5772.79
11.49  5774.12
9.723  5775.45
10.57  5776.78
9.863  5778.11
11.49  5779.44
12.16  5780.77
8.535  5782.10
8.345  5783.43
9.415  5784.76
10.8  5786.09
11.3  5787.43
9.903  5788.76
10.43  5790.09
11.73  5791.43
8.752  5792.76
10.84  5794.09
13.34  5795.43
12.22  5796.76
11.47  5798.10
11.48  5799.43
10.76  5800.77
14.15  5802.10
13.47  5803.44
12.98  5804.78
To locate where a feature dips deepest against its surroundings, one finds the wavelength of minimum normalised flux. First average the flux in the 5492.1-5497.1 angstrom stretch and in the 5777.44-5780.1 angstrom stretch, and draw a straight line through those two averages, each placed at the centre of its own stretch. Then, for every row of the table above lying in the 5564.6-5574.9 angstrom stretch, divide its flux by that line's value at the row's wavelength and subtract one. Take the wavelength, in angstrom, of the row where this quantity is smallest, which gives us 5565.26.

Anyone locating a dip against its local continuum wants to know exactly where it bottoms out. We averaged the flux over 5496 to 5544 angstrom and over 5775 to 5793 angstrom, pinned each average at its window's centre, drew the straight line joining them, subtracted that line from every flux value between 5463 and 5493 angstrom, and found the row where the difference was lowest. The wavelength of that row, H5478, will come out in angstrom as 5471.24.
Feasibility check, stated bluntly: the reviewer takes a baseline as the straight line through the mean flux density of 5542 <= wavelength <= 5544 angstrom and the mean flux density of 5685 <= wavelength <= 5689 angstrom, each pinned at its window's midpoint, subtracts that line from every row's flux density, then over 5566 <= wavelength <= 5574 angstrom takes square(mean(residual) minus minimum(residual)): 3.0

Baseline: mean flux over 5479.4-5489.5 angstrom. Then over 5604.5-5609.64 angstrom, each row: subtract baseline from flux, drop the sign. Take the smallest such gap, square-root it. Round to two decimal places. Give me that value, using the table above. 0.51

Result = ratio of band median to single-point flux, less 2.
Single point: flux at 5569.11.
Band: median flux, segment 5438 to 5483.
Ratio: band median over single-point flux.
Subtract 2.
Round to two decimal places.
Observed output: -1.17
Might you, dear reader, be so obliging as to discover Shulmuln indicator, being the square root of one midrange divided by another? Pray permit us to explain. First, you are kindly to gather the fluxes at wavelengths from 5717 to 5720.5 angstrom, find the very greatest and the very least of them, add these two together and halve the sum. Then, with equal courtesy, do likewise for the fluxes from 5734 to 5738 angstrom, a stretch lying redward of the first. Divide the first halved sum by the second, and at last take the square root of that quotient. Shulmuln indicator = 1.046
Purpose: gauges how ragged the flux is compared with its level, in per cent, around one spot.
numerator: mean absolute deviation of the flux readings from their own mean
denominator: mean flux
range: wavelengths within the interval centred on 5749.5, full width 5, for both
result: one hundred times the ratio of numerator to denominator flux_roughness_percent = 7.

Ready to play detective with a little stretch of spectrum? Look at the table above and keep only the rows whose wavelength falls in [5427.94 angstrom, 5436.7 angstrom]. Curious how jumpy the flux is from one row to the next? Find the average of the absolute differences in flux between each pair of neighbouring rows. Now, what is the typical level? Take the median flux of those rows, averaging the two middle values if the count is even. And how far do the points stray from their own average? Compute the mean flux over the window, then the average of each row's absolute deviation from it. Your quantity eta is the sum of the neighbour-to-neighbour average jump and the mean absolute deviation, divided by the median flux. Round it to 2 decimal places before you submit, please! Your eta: 0.13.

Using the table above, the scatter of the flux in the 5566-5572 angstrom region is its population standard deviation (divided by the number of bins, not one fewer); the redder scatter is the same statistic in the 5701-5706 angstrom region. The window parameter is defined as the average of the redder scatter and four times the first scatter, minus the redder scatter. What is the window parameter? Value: 2.5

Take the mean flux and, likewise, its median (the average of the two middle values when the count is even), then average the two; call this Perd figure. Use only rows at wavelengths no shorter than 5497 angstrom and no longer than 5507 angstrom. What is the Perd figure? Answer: 9.9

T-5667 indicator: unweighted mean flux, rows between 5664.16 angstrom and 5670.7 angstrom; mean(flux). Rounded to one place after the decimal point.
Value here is 9.0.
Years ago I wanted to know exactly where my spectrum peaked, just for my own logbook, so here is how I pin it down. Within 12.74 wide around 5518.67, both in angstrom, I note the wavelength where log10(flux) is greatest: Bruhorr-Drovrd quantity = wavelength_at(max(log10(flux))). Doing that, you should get 5514.24 angstrom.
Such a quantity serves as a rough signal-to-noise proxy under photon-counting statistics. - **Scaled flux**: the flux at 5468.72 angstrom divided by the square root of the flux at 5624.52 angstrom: 3.24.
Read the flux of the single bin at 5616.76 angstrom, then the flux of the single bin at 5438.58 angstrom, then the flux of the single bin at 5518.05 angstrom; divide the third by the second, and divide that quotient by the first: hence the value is 0.081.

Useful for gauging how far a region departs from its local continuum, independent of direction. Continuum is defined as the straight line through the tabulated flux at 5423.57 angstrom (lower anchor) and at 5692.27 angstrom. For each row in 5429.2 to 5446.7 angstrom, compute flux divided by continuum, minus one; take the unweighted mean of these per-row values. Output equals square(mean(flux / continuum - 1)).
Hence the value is 0.0012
